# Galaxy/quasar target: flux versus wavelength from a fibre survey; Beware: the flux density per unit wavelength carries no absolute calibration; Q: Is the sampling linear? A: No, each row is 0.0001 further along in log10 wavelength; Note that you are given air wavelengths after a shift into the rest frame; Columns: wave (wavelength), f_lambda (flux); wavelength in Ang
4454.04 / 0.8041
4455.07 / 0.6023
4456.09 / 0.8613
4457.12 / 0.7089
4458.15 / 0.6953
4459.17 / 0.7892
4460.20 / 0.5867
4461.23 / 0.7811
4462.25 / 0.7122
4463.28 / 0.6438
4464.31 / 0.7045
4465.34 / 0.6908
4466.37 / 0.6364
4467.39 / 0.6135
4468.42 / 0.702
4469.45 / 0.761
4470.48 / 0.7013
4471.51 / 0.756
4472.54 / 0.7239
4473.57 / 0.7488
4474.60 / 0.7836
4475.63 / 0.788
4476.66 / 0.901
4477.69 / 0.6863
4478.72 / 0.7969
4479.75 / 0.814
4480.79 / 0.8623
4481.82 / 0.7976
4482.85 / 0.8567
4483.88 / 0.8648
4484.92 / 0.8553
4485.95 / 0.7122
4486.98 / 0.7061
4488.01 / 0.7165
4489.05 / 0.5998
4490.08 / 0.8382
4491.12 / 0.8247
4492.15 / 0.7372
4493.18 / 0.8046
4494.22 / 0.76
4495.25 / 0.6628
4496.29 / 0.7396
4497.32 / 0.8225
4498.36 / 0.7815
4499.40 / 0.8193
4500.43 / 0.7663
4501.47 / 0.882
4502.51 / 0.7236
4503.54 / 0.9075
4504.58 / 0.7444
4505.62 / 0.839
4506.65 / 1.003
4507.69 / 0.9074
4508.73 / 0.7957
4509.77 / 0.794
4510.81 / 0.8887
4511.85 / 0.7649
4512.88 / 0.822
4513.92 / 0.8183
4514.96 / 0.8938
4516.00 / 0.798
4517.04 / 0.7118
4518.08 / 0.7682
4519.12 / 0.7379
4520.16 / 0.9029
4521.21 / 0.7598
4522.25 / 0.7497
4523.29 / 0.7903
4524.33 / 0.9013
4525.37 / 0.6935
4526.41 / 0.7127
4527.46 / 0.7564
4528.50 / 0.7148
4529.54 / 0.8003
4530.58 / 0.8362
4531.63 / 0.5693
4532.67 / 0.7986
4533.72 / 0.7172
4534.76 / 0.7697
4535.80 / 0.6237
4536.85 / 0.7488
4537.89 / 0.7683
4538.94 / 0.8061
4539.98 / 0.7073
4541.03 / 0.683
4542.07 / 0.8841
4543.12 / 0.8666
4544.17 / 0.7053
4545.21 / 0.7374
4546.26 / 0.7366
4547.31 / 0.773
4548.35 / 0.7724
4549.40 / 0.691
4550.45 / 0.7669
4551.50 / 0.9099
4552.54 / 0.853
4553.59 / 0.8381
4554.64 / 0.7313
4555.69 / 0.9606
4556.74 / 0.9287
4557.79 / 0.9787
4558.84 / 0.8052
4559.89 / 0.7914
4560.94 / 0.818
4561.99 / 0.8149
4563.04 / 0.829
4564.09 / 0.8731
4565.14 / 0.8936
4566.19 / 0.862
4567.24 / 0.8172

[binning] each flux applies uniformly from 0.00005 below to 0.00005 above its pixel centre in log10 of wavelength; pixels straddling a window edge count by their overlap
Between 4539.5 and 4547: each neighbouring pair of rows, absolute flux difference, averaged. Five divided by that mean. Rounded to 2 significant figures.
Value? 69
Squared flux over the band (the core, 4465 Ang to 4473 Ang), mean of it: 0.49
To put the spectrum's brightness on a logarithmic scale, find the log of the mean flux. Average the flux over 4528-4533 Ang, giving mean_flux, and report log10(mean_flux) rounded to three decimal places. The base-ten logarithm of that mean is -0.129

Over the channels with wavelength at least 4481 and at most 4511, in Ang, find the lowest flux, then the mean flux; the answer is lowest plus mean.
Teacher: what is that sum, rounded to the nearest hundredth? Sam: 1.40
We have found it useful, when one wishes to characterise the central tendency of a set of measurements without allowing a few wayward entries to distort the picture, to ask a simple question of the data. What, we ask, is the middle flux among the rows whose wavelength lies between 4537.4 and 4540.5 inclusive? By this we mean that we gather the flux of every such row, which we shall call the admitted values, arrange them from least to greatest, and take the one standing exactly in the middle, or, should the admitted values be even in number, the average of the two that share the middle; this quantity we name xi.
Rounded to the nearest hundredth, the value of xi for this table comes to 0.77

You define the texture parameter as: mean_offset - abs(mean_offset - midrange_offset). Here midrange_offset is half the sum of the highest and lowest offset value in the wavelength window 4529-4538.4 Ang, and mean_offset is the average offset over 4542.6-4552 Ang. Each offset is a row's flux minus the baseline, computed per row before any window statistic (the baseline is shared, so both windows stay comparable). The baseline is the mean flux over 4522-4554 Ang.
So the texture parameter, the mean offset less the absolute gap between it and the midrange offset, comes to -0.061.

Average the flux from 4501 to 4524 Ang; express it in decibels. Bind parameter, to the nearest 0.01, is -0.87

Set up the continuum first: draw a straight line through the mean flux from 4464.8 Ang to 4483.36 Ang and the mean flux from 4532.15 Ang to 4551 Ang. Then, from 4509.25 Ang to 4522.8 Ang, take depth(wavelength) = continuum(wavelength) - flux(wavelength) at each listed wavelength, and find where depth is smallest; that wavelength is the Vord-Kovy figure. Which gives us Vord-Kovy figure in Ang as 4520.16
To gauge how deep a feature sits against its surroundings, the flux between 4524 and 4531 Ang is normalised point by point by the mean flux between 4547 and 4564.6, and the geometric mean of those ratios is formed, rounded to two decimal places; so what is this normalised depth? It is 0.93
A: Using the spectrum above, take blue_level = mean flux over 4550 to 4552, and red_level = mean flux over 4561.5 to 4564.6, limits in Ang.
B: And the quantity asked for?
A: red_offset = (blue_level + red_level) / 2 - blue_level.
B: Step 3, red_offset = 0.000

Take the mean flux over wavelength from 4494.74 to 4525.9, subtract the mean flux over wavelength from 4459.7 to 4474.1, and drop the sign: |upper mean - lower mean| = 0.11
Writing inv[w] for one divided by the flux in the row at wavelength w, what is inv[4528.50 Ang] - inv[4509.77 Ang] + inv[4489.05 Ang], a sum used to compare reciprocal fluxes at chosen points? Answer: 1.81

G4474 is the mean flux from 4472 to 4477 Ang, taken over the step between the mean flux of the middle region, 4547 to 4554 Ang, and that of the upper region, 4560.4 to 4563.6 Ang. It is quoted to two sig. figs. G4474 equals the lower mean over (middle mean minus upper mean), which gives -39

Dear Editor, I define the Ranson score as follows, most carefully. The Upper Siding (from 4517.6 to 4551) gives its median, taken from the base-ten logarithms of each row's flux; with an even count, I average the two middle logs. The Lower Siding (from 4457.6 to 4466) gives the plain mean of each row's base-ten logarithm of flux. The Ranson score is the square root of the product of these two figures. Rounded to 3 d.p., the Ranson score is 0.137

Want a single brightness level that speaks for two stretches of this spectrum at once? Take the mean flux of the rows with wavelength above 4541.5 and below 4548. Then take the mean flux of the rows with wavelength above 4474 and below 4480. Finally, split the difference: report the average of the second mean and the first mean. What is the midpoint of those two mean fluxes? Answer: 0.789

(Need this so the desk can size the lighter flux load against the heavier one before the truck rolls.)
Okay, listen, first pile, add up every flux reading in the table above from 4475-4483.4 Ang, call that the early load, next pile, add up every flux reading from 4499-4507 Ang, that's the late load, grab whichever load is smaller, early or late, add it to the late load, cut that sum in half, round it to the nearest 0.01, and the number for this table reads 6.59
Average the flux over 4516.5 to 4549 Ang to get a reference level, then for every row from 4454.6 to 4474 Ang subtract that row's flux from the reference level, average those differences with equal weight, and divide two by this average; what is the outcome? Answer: 39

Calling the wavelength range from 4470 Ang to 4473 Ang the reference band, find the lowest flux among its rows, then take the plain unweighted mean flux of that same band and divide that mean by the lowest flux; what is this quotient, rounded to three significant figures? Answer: 1.04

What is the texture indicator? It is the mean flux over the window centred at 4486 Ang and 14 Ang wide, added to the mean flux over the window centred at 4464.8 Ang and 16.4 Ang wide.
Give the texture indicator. 1.484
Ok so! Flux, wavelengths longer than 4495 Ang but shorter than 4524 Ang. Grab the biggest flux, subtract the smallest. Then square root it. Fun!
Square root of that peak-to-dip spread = 0.58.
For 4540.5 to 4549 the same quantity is 0.45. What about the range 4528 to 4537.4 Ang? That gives 0.52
